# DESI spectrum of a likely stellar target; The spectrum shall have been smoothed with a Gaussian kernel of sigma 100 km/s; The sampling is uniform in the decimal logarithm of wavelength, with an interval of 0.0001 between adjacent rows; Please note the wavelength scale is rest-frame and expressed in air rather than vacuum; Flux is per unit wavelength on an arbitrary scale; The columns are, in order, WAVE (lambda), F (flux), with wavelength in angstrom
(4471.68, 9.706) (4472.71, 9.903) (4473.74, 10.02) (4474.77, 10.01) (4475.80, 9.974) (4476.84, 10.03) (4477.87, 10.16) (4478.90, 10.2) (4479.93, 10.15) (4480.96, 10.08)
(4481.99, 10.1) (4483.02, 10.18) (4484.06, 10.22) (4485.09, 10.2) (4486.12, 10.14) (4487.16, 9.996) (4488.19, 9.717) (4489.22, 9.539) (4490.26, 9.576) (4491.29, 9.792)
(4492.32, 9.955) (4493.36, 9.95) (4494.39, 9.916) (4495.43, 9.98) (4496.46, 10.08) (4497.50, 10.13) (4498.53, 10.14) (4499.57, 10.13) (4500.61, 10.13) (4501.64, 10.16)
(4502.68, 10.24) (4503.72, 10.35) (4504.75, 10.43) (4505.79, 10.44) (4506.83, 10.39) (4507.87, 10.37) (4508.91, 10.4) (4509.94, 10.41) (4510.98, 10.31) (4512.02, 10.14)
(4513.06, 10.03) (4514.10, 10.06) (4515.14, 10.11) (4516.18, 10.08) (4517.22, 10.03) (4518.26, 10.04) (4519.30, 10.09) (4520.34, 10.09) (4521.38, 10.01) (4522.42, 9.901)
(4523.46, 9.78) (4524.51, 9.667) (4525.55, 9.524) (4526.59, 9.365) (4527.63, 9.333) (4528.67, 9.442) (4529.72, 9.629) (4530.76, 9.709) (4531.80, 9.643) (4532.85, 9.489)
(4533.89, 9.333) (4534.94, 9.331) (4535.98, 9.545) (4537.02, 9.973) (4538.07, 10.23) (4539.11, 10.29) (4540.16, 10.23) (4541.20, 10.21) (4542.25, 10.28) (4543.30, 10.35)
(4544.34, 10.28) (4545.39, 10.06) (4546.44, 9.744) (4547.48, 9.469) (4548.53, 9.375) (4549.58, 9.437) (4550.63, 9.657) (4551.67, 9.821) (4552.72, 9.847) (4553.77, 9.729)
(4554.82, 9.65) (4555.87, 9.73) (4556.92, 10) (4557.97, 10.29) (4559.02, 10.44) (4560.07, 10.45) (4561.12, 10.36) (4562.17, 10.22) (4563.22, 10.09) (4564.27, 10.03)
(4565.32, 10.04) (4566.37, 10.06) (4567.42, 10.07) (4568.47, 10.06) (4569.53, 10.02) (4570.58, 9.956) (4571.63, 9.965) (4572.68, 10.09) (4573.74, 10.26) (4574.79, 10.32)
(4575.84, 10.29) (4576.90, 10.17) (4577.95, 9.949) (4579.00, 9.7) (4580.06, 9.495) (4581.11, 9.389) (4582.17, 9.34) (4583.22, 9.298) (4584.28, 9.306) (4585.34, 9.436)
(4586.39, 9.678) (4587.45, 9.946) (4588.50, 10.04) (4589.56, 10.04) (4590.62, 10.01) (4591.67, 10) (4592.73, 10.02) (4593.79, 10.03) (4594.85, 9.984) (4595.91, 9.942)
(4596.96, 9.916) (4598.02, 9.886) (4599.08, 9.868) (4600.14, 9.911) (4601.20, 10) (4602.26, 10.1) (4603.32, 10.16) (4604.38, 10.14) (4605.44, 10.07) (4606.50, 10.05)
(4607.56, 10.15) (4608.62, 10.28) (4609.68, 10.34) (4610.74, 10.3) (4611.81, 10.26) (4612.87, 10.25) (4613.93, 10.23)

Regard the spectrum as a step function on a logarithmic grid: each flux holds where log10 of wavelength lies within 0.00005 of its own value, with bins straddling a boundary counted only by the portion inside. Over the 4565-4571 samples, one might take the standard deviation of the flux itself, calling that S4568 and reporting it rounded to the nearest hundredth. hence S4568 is 0.04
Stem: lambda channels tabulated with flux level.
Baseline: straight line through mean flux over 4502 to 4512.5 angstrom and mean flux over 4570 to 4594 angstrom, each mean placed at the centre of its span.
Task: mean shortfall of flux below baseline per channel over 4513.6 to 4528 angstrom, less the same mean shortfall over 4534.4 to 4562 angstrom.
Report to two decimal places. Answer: 0.27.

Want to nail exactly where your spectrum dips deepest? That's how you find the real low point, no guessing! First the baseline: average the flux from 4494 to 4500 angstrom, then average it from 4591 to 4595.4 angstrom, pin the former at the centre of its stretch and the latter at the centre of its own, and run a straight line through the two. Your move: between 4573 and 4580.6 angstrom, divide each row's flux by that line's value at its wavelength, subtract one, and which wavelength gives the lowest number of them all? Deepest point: 4580.06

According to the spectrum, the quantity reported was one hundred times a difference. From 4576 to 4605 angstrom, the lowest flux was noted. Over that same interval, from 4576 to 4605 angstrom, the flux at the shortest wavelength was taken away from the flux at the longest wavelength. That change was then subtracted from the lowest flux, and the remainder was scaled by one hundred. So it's 933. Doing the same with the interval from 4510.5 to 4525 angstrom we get 1031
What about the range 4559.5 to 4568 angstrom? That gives 1041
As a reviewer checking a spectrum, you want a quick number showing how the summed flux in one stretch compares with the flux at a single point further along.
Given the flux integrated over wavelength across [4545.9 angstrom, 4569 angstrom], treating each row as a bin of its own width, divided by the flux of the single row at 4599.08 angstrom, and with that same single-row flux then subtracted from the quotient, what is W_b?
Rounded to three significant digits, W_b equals 13.4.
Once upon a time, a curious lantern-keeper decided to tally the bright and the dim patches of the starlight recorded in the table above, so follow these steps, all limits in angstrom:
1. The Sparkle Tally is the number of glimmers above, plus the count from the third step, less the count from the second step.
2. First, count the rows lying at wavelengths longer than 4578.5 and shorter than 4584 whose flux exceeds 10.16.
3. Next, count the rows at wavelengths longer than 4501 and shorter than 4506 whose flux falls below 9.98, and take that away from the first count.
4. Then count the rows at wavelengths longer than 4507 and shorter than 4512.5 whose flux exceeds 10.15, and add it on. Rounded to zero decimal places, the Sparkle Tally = 4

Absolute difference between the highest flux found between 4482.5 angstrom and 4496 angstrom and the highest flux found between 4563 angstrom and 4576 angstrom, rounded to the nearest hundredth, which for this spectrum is 0.10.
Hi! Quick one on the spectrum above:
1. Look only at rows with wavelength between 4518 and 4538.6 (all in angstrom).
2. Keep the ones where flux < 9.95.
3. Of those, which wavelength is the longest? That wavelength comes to 4535.98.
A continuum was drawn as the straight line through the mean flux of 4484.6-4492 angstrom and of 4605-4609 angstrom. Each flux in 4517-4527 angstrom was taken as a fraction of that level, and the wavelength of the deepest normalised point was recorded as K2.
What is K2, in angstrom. 4526.59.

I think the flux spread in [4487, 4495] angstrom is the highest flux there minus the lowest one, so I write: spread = 0.46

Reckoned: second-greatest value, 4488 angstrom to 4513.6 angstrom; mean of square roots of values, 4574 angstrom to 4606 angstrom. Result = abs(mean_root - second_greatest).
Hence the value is 7.29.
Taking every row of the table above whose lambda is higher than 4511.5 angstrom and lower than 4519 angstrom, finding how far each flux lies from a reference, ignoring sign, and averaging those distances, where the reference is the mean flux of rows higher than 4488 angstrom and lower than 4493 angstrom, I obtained 0.35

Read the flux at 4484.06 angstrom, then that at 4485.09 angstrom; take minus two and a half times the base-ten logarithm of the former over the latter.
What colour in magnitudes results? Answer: -0.002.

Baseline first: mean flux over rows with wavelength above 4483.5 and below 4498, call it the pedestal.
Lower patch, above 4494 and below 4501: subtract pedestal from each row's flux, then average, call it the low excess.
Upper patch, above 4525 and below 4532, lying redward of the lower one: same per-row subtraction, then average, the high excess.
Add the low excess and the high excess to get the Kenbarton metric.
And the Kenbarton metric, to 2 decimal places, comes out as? -0.29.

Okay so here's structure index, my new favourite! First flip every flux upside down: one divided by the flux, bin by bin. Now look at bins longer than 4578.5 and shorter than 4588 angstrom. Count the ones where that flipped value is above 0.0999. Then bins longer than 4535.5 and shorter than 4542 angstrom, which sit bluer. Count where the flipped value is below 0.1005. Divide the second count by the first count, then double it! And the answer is 1.1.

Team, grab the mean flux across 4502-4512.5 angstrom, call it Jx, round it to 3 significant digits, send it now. 10.3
